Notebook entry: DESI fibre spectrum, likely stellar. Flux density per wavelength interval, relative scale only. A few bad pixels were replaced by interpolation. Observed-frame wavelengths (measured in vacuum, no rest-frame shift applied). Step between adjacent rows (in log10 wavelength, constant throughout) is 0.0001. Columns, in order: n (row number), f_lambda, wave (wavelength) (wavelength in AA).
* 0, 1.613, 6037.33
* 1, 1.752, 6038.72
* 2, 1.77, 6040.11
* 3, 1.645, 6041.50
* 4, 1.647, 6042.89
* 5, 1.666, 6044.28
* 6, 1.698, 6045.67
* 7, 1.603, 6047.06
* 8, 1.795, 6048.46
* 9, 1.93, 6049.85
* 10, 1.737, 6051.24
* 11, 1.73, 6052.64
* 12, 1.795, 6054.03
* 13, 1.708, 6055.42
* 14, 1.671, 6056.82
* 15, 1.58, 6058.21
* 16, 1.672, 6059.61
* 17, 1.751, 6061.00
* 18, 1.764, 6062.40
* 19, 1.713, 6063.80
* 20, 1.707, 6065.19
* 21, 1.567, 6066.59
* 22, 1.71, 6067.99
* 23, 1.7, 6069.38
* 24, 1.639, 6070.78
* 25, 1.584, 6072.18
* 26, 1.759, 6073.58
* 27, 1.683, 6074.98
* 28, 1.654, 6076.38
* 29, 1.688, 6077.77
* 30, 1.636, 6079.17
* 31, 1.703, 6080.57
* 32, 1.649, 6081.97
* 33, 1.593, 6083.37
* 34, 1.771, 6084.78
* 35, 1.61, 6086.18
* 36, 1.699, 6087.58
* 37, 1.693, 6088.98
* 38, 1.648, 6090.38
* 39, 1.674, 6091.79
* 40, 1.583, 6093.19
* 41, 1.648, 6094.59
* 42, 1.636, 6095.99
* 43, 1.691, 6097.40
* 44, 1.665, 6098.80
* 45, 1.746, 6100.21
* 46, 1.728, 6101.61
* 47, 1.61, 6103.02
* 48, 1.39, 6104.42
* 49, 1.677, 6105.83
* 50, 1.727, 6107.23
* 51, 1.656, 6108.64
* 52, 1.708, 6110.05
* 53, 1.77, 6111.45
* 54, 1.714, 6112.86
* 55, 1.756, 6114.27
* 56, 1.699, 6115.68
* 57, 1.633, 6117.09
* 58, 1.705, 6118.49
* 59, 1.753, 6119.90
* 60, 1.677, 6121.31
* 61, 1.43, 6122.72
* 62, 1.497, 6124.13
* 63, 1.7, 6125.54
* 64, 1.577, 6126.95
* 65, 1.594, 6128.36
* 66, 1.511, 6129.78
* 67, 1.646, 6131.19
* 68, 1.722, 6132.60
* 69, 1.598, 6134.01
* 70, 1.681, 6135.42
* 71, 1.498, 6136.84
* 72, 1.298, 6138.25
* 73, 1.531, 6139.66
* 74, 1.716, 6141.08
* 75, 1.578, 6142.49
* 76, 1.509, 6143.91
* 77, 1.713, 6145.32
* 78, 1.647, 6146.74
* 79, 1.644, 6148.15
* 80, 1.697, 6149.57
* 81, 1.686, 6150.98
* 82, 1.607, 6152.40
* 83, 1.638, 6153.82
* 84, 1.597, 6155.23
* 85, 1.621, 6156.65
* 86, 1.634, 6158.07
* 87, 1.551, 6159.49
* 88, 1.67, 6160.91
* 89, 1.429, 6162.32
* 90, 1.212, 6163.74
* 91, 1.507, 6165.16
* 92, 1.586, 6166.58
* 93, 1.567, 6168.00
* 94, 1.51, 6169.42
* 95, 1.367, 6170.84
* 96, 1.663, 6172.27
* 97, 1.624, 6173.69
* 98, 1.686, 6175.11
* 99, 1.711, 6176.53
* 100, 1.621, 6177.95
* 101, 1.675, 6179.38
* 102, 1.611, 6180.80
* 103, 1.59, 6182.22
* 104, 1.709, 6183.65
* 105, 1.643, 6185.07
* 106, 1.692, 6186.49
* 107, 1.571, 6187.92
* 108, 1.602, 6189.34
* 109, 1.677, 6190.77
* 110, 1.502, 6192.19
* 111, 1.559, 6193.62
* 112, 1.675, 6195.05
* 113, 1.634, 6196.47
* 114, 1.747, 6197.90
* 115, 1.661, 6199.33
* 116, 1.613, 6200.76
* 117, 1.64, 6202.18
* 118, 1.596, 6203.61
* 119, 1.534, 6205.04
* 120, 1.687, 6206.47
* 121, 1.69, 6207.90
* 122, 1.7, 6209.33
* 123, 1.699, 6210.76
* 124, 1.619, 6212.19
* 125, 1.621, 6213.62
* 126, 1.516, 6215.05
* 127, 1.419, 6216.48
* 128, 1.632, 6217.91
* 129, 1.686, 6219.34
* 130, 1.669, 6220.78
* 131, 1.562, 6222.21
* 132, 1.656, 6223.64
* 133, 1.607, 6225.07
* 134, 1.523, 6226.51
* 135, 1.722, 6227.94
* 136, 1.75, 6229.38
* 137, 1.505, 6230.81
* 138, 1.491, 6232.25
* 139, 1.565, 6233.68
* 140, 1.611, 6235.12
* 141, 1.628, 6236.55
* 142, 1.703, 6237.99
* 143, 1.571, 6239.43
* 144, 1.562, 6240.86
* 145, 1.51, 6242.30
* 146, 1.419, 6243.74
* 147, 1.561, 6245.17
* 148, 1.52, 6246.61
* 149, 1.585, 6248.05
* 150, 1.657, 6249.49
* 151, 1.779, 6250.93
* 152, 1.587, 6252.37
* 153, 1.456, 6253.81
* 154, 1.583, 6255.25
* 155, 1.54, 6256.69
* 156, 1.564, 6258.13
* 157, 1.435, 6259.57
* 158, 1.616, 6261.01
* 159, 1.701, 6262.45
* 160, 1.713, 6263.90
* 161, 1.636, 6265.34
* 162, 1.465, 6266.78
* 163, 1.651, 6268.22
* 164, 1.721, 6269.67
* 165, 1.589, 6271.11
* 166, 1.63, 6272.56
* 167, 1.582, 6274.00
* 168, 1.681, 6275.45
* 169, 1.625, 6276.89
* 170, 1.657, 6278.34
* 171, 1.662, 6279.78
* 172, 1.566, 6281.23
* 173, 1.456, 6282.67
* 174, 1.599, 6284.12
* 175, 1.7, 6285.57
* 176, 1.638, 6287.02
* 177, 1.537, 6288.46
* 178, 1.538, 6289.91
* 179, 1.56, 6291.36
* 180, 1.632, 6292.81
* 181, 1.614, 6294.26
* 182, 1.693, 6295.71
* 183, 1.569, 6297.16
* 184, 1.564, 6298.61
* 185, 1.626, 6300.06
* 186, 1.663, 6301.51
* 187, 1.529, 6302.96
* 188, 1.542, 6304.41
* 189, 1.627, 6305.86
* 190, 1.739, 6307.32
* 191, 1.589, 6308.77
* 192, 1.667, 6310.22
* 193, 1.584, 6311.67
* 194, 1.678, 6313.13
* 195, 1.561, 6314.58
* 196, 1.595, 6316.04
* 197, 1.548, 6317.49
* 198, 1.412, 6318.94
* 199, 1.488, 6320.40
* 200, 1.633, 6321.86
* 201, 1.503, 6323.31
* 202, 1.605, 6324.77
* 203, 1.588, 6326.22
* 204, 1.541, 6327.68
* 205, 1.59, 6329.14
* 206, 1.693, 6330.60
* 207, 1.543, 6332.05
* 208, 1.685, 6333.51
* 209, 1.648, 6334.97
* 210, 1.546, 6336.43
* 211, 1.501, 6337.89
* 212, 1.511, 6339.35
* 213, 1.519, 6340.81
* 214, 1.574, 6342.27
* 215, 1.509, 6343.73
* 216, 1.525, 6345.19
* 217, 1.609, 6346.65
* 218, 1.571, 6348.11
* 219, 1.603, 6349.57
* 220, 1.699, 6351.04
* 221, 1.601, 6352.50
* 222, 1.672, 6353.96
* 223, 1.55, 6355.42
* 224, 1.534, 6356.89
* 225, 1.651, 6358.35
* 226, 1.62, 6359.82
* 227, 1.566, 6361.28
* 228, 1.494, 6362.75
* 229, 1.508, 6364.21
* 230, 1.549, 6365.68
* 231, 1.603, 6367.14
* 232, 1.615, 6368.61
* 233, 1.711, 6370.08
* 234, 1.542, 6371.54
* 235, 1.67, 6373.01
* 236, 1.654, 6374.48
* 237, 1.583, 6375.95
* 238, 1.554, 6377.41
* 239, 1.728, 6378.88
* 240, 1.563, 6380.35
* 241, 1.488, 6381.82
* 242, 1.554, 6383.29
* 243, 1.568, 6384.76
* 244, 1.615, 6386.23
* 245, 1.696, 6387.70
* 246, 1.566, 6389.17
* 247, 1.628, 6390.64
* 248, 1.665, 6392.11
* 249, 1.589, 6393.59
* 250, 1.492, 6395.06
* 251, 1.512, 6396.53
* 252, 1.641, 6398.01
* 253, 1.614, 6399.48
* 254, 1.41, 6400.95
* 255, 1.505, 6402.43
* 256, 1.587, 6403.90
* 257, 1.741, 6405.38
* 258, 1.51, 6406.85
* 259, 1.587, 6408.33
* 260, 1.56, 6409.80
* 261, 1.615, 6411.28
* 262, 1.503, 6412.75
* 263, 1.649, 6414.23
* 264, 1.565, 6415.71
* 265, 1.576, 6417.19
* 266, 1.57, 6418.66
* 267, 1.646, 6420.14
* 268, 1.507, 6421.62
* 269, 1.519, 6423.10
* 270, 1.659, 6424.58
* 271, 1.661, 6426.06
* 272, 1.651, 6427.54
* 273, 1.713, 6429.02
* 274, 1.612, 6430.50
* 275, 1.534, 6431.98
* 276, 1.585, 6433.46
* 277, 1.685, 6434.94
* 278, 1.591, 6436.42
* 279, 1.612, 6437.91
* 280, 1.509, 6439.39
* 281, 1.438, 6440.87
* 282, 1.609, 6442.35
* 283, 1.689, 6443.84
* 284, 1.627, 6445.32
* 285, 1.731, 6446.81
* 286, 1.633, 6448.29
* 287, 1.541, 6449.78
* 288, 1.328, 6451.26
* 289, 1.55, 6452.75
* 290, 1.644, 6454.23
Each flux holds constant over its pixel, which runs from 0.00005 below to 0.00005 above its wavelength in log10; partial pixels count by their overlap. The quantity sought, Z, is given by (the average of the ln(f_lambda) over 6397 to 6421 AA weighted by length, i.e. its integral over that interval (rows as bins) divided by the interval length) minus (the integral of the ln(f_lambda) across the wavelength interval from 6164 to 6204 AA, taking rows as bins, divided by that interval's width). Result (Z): -0.020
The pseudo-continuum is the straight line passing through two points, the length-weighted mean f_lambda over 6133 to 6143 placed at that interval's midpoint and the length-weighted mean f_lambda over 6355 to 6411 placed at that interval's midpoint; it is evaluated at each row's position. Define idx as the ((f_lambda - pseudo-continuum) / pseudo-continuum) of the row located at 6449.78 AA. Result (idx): -0.03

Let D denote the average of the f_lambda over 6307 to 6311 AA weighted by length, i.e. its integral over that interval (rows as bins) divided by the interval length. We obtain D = 1.66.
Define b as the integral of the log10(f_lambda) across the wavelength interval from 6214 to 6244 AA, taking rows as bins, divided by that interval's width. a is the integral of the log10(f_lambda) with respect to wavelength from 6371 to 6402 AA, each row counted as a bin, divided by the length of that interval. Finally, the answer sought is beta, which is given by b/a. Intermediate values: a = 0.200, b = 0.200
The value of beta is 1.00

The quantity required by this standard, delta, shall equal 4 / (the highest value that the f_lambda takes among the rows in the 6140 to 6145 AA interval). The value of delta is 2.33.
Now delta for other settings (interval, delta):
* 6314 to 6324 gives 2.45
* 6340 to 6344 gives 2.54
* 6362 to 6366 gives 2.58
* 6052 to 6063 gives 2.23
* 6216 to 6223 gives 2.37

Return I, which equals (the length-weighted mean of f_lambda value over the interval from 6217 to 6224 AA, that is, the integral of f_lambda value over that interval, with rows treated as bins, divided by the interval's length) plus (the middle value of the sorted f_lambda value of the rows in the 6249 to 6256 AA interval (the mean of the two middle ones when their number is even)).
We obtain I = 3.22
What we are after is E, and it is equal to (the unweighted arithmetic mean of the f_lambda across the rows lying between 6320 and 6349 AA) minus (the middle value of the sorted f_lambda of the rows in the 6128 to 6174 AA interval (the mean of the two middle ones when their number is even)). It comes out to -0.03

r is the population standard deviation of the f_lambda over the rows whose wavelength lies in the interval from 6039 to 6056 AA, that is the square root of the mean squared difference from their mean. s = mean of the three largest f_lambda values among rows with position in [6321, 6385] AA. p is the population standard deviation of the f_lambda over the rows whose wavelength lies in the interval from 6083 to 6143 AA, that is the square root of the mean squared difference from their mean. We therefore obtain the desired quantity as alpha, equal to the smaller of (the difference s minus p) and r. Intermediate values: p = 0.102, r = 0.08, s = 1.71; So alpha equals 0.08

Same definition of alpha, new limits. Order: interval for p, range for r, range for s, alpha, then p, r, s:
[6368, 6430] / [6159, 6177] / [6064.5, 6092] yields 0.14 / 0.073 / 0.14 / 1.75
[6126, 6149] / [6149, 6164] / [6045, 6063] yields 0.14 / 0.105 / 0.14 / 1.84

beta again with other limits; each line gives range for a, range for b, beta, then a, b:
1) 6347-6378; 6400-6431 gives 0.99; 0.203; 0.200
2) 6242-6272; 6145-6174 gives 0.98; 0.200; 0.196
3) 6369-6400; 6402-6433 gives 0.99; 0.204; 0.202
